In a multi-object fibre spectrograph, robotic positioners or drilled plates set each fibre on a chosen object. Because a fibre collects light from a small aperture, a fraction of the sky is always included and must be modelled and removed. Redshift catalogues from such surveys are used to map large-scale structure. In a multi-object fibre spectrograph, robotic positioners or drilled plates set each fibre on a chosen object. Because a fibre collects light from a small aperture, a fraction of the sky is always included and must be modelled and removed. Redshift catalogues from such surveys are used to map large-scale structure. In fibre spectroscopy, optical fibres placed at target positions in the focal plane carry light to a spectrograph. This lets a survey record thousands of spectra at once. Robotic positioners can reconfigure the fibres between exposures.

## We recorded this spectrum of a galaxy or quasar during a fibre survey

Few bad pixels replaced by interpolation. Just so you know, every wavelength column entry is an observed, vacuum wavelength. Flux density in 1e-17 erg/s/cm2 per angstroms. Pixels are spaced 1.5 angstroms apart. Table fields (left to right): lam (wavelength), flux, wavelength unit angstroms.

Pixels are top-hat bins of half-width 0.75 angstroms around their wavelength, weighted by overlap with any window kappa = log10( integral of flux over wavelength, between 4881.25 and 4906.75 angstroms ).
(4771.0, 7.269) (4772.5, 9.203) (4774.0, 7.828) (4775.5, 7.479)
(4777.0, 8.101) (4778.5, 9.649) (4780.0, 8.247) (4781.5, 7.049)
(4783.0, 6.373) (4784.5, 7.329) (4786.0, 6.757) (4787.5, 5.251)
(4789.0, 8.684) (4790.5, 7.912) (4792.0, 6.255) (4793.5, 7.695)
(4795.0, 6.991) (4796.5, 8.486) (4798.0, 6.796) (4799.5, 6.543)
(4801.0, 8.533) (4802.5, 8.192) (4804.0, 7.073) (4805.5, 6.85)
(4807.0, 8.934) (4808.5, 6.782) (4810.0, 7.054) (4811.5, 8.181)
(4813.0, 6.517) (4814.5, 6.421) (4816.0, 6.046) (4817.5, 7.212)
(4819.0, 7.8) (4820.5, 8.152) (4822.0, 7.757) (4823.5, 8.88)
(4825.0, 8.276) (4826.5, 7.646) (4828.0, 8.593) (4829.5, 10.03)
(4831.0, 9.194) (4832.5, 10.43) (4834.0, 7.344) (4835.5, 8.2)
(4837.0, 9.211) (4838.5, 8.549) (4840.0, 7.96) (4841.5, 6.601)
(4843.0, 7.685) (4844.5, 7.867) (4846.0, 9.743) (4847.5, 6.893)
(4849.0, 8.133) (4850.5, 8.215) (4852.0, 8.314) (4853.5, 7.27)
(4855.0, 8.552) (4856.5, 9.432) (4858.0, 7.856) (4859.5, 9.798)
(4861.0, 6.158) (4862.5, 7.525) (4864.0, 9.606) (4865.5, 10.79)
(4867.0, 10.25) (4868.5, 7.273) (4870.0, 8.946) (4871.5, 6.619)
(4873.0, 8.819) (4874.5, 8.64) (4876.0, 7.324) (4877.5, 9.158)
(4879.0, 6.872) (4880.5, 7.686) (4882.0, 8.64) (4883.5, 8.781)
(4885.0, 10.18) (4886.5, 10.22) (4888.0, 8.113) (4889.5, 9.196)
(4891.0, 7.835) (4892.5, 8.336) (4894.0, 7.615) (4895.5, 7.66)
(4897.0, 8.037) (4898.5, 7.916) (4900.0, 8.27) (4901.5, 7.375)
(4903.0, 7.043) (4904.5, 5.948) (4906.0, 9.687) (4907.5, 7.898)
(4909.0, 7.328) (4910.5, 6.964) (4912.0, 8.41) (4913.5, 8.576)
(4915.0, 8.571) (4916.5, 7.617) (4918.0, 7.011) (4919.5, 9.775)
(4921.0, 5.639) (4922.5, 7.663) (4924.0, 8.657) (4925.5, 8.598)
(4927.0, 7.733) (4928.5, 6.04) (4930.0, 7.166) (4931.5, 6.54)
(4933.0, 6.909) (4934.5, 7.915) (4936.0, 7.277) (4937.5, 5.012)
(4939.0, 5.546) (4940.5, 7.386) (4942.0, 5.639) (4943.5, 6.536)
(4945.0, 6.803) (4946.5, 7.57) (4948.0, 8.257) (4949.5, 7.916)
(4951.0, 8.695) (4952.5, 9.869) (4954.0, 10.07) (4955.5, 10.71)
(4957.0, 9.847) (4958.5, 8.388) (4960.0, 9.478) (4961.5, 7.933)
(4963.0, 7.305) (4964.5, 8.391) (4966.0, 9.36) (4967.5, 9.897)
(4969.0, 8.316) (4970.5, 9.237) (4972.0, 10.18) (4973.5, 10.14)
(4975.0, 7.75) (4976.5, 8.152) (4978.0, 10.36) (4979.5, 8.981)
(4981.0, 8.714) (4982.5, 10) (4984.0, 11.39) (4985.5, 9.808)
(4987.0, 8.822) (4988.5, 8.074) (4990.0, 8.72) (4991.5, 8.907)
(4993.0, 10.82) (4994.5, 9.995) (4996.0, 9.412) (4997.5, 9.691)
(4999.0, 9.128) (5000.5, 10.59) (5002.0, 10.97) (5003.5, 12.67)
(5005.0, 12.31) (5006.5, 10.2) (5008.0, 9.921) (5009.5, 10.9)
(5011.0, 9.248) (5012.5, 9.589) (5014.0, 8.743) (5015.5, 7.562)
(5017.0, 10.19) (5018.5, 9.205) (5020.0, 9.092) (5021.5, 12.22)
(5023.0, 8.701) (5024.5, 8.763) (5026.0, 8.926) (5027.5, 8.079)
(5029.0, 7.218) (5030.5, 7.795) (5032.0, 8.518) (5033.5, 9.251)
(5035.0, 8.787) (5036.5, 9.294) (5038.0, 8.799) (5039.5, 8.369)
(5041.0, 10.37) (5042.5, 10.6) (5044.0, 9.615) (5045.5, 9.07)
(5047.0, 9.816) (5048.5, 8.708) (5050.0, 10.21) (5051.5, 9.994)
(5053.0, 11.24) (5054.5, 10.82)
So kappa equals 2.32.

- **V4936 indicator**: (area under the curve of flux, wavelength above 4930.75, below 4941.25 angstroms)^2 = 4883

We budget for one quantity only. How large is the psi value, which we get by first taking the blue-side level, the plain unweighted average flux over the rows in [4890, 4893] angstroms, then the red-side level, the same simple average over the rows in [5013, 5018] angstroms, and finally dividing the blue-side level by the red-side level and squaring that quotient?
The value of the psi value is 0.84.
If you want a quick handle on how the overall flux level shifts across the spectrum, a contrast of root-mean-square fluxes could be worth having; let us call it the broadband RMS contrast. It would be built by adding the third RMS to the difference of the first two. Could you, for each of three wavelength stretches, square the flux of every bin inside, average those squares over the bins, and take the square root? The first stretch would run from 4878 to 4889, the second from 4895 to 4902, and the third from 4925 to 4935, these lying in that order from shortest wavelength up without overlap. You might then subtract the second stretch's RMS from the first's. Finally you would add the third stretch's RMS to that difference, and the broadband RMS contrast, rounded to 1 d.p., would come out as 8.2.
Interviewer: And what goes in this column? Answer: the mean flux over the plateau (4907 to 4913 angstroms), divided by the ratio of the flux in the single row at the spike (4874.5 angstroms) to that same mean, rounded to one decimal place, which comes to 6.8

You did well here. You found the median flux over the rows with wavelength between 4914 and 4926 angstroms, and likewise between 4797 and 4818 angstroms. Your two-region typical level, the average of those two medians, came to 7.5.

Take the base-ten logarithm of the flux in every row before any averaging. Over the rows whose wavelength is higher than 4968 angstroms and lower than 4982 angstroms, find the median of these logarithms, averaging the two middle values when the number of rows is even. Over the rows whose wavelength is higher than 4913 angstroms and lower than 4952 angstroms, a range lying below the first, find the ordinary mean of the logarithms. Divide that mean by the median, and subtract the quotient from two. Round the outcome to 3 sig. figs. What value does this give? 1.10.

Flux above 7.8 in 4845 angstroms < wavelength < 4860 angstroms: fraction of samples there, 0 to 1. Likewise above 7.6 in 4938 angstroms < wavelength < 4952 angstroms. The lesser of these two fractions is 0.33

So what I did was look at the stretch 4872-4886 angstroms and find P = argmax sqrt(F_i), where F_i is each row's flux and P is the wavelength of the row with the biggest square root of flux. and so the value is 4885.0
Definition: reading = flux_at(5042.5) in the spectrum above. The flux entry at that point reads 10.6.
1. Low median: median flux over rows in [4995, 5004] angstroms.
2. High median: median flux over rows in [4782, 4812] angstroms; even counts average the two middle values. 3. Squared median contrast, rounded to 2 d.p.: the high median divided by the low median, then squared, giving 0.49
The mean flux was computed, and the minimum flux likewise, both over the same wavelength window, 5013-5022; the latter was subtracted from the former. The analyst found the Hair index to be 1.9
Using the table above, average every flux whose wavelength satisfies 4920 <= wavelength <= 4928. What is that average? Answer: 7.7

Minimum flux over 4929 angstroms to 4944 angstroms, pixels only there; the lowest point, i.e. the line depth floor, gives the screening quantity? 5.012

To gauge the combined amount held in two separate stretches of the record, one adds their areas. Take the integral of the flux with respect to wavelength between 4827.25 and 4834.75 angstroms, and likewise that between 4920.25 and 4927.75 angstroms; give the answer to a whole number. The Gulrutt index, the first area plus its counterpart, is 126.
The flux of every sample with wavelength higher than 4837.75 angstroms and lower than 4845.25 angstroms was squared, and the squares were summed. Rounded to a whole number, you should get 301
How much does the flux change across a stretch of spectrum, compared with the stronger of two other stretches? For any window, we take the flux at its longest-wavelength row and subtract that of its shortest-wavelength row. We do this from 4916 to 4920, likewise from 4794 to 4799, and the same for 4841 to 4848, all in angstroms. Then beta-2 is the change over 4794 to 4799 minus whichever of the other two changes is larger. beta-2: -2.4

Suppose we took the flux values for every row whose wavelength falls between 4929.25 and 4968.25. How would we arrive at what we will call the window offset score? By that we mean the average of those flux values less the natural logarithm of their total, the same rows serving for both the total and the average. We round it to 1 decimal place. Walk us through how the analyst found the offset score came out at 2.6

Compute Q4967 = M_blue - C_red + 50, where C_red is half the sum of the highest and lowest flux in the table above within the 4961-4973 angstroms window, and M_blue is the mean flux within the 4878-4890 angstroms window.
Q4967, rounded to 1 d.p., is 50.0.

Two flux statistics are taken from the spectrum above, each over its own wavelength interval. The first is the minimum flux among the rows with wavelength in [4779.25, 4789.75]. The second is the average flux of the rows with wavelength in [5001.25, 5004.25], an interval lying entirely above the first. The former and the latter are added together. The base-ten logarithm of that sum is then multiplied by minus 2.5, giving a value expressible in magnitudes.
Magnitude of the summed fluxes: -3.08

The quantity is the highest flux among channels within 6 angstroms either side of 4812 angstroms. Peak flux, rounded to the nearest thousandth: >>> 8.934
